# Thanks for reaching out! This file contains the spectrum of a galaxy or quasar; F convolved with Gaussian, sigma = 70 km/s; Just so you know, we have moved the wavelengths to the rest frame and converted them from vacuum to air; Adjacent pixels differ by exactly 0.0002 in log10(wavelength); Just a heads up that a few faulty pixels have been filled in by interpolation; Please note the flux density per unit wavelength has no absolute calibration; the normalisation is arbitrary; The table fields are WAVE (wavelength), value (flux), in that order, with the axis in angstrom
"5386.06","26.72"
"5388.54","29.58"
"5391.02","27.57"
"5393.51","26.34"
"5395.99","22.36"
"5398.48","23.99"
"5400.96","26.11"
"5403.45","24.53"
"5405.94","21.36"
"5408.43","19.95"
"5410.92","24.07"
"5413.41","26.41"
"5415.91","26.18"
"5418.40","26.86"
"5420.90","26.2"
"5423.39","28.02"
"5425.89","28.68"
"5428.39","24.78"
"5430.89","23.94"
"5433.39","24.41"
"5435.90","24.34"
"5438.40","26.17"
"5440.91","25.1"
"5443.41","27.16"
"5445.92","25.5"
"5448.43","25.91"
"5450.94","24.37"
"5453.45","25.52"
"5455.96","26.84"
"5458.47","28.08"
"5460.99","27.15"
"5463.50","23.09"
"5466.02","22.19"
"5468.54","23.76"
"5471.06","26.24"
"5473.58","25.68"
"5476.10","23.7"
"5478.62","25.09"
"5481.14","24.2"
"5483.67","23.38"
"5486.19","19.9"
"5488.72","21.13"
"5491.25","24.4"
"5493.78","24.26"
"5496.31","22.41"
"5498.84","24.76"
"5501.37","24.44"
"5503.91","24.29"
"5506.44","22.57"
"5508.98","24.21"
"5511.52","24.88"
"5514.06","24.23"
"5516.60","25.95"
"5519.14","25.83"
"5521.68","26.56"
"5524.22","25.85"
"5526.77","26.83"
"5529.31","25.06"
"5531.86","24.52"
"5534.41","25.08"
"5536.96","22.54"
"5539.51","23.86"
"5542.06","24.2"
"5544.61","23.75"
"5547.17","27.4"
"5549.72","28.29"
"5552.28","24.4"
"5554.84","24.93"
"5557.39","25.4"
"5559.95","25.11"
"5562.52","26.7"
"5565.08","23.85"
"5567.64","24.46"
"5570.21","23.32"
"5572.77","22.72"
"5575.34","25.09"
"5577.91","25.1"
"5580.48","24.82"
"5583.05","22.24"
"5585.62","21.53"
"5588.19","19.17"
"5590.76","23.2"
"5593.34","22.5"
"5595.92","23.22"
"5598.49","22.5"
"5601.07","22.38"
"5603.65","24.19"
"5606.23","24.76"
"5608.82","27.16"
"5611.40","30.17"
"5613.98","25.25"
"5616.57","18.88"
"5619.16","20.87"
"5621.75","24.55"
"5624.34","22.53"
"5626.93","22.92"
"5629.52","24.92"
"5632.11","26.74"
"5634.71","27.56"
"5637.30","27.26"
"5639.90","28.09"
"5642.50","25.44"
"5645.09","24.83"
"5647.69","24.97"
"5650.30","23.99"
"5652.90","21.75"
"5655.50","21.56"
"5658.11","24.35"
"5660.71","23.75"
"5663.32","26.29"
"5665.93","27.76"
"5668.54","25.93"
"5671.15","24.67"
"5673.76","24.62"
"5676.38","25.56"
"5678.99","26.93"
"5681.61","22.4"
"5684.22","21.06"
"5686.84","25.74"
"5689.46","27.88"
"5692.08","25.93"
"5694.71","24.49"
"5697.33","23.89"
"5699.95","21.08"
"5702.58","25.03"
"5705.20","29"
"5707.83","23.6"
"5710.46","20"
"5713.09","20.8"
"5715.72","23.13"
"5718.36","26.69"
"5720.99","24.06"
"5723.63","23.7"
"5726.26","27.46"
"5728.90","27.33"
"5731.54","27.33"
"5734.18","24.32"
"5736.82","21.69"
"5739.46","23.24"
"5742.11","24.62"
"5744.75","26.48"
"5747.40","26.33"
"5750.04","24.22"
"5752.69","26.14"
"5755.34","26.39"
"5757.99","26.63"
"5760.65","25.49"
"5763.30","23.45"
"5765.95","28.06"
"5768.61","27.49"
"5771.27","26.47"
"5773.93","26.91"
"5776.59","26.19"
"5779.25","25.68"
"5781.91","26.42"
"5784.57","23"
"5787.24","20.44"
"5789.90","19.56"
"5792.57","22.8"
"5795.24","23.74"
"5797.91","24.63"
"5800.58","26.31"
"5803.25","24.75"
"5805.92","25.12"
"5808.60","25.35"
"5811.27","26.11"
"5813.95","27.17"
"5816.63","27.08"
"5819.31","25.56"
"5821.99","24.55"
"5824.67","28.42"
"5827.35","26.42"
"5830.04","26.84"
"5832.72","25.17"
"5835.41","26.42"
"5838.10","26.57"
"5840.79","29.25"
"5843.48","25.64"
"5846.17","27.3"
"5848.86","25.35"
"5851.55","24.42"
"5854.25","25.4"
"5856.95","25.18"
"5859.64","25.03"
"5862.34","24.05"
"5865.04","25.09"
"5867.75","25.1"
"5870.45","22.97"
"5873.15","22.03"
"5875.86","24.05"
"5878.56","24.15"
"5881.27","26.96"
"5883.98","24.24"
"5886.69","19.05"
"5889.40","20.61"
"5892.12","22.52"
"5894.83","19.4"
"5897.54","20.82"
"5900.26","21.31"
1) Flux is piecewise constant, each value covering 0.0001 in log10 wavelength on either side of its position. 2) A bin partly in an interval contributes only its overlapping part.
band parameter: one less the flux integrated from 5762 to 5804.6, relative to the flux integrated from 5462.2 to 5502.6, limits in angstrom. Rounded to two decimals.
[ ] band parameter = -0.10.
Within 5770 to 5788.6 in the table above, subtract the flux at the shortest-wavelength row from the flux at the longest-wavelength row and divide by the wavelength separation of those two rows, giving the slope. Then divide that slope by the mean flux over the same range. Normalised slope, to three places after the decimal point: -0.015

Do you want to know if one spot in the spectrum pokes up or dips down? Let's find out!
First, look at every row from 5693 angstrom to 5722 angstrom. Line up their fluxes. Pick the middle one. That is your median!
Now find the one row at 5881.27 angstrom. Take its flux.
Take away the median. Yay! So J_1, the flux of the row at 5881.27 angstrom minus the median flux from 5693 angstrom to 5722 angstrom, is 3.1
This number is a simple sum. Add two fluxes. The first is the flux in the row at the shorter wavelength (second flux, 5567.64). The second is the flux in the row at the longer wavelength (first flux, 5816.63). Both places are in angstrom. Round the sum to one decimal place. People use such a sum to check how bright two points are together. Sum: 51.5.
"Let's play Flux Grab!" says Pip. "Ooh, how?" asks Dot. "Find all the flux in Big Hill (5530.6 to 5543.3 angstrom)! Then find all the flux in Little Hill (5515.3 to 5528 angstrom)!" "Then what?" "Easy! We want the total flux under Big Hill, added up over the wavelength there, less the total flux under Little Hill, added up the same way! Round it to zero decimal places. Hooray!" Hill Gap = -27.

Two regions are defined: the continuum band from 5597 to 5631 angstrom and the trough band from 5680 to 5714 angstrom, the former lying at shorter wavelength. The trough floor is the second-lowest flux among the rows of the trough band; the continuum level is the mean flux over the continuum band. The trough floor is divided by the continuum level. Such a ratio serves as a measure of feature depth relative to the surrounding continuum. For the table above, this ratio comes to 0.87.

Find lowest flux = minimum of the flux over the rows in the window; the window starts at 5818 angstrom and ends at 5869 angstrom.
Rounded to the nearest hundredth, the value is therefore 24.05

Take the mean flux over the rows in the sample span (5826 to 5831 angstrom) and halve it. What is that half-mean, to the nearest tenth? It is 13.3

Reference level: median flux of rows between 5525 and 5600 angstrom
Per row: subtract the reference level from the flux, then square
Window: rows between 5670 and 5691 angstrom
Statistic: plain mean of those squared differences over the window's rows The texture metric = 5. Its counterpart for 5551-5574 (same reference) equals 1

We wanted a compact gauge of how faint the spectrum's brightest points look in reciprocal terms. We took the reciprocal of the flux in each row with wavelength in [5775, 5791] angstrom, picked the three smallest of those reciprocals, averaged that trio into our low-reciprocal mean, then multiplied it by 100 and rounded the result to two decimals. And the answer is 3.83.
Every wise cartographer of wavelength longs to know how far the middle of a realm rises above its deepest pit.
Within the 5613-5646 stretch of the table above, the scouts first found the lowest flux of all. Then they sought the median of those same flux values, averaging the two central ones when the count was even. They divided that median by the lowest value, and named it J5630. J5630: 1.32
